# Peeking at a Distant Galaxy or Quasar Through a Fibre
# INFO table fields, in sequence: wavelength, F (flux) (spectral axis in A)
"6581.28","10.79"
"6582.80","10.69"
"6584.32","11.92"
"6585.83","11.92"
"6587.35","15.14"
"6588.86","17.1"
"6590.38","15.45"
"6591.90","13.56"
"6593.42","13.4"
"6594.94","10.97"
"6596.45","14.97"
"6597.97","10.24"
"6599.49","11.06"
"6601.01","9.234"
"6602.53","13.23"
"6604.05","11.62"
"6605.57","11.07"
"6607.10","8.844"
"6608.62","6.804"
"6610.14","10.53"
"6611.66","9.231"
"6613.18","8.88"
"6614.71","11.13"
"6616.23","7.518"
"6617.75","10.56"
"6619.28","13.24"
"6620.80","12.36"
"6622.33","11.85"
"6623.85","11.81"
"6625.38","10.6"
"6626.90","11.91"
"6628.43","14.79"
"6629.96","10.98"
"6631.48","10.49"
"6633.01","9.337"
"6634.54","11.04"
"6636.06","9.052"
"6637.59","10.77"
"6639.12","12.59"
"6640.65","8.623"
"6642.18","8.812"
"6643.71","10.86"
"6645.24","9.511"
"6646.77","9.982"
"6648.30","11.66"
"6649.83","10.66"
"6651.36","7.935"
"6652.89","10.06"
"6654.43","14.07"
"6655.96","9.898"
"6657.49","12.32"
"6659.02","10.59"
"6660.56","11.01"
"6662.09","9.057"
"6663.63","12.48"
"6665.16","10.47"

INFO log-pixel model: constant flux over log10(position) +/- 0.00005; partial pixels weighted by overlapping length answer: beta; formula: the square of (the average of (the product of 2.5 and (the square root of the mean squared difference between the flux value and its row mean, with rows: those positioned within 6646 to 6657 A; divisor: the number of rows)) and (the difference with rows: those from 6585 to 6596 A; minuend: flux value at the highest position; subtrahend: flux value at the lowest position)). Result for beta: 2.9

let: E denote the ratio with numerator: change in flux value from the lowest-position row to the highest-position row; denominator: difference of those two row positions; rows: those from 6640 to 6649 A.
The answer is 0.4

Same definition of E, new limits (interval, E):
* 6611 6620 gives 0.5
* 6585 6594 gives 0.2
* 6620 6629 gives 0.3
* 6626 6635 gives -0.1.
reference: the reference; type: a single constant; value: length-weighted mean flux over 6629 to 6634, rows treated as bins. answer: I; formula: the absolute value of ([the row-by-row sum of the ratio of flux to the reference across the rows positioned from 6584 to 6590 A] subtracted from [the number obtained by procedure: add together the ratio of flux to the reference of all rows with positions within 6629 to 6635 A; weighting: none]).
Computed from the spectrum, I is 1.4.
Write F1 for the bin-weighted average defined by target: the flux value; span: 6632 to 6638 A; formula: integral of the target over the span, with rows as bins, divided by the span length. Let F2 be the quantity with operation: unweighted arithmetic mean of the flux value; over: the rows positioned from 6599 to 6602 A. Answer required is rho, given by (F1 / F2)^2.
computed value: 1.0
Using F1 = 10.0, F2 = 10.1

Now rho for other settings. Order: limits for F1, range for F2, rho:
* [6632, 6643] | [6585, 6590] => 0.5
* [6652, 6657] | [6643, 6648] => 1.2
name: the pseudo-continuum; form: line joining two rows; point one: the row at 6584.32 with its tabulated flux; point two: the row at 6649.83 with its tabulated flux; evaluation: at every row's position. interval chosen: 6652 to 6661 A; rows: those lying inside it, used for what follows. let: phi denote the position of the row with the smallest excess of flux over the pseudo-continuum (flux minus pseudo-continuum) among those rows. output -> 6655.96 A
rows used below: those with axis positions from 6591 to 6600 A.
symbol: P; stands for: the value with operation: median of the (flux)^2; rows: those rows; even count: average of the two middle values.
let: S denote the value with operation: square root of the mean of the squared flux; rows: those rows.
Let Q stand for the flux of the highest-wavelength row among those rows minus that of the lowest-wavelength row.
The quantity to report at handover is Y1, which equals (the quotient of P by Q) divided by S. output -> -5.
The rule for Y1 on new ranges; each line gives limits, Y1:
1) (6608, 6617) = 13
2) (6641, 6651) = 6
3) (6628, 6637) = -2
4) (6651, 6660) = 4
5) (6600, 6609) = -4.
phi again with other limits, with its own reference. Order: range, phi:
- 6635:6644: 6640.65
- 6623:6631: 6625.38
